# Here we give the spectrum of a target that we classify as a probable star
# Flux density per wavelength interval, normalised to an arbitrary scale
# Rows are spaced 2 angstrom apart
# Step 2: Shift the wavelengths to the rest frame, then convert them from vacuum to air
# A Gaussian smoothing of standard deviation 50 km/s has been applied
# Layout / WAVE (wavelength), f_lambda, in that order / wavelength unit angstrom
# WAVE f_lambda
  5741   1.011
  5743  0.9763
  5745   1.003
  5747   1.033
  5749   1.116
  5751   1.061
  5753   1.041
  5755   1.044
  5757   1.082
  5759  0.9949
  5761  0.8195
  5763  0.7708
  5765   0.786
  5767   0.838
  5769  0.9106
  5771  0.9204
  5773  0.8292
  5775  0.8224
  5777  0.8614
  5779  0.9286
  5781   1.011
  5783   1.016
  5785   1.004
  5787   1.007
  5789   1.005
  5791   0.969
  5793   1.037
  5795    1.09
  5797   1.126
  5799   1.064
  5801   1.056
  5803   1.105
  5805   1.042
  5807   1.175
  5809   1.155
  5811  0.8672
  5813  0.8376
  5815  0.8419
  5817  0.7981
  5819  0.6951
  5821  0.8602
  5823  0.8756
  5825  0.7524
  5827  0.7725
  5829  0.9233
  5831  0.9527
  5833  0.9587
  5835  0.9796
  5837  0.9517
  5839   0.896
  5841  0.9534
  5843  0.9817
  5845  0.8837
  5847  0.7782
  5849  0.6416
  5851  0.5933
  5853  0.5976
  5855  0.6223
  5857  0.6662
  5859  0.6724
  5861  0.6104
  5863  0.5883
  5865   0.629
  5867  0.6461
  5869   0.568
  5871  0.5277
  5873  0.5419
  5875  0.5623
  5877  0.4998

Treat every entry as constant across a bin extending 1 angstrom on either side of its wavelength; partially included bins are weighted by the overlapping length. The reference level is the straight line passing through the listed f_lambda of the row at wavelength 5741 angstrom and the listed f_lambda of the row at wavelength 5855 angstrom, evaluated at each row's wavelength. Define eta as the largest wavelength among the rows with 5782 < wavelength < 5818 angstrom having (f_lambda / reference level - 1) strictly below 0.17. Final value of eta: 5817 angstrom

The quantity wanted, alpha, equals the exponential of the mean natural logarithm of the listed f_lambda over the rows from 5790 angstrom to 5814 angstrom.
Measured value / 1.04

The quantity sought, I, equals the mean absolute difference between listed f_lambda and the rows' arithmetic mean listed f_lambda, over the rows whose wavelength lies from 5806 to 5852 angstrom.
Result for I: 0.10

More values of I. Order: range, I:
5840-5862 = 0.13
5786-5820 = 0.11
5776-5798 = 0.05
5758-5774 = 0.06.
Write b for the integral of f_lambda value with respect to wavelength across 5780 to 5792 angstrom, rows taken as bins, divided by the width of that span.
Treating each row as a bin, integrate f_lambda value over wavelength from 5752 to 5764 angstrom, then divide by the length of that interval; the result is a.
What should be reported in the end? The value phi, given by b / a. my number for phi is 1.05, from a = 0.96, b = 1.00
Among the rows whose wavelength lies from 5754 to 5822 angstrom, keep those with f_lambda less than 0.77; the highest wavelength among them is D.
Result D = 5819 angstrom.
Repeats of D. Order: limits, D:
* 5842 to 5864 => 5863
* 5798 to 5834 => 5825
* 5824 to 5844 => 5825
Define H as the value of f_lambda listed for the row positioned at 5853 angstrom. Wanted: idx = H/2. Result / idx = 0.30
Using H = 0.5976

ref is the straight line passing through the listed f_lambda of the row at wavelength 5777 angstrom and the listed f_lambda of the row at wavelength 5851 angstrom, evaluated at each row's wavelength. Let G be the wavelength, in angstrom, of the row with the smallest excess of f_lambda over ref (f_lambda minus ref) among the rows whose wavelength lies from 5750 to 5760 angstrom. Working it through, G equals 5759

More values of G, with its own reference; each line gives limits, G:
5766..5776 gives 5767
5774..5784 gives 5775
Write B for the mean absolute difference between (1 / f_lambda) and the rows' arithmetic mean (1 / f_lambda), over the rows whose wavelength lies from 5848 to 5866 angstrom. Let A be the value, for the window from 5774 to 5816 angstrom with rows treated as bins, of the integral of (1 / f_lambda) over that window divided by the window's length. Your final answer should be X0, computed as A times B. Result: 0.063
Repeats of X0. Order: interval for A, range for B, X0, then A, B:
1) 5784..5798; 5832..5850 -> 0.121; 0.97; 0.125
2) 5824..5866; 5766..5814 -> 0.129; 1.33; 0.097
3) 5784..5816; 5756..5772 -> 0.107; 0.99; 0.109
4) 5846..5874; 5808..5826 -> 0.162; 1.63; 0.099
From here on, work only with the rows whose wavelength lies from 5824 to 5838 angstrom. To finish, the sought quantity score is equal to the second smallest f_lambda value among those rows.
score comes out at 0.7725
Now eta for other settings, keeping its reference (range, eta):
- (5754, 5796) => 5791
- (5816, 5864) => 5863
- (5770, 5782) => 5781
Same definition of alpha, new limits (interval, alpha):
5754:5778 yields 0.88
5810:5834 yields 0.84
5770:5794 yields 0.95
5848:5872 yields 0.61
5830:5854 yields 0.83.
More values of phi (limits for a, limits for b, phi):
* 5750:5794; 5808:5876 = 0.82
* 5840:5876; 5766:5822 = 1.43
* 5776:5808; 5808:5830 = 0.83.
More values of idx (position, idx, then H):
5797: 0.56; 1.126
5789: 0.50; 1.005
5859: 0.34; 0.6724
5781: 0.51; 1.011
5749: 0.56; 1.116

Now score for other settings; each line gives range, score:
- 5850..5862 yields 0.5976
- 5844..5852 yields 0.6416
